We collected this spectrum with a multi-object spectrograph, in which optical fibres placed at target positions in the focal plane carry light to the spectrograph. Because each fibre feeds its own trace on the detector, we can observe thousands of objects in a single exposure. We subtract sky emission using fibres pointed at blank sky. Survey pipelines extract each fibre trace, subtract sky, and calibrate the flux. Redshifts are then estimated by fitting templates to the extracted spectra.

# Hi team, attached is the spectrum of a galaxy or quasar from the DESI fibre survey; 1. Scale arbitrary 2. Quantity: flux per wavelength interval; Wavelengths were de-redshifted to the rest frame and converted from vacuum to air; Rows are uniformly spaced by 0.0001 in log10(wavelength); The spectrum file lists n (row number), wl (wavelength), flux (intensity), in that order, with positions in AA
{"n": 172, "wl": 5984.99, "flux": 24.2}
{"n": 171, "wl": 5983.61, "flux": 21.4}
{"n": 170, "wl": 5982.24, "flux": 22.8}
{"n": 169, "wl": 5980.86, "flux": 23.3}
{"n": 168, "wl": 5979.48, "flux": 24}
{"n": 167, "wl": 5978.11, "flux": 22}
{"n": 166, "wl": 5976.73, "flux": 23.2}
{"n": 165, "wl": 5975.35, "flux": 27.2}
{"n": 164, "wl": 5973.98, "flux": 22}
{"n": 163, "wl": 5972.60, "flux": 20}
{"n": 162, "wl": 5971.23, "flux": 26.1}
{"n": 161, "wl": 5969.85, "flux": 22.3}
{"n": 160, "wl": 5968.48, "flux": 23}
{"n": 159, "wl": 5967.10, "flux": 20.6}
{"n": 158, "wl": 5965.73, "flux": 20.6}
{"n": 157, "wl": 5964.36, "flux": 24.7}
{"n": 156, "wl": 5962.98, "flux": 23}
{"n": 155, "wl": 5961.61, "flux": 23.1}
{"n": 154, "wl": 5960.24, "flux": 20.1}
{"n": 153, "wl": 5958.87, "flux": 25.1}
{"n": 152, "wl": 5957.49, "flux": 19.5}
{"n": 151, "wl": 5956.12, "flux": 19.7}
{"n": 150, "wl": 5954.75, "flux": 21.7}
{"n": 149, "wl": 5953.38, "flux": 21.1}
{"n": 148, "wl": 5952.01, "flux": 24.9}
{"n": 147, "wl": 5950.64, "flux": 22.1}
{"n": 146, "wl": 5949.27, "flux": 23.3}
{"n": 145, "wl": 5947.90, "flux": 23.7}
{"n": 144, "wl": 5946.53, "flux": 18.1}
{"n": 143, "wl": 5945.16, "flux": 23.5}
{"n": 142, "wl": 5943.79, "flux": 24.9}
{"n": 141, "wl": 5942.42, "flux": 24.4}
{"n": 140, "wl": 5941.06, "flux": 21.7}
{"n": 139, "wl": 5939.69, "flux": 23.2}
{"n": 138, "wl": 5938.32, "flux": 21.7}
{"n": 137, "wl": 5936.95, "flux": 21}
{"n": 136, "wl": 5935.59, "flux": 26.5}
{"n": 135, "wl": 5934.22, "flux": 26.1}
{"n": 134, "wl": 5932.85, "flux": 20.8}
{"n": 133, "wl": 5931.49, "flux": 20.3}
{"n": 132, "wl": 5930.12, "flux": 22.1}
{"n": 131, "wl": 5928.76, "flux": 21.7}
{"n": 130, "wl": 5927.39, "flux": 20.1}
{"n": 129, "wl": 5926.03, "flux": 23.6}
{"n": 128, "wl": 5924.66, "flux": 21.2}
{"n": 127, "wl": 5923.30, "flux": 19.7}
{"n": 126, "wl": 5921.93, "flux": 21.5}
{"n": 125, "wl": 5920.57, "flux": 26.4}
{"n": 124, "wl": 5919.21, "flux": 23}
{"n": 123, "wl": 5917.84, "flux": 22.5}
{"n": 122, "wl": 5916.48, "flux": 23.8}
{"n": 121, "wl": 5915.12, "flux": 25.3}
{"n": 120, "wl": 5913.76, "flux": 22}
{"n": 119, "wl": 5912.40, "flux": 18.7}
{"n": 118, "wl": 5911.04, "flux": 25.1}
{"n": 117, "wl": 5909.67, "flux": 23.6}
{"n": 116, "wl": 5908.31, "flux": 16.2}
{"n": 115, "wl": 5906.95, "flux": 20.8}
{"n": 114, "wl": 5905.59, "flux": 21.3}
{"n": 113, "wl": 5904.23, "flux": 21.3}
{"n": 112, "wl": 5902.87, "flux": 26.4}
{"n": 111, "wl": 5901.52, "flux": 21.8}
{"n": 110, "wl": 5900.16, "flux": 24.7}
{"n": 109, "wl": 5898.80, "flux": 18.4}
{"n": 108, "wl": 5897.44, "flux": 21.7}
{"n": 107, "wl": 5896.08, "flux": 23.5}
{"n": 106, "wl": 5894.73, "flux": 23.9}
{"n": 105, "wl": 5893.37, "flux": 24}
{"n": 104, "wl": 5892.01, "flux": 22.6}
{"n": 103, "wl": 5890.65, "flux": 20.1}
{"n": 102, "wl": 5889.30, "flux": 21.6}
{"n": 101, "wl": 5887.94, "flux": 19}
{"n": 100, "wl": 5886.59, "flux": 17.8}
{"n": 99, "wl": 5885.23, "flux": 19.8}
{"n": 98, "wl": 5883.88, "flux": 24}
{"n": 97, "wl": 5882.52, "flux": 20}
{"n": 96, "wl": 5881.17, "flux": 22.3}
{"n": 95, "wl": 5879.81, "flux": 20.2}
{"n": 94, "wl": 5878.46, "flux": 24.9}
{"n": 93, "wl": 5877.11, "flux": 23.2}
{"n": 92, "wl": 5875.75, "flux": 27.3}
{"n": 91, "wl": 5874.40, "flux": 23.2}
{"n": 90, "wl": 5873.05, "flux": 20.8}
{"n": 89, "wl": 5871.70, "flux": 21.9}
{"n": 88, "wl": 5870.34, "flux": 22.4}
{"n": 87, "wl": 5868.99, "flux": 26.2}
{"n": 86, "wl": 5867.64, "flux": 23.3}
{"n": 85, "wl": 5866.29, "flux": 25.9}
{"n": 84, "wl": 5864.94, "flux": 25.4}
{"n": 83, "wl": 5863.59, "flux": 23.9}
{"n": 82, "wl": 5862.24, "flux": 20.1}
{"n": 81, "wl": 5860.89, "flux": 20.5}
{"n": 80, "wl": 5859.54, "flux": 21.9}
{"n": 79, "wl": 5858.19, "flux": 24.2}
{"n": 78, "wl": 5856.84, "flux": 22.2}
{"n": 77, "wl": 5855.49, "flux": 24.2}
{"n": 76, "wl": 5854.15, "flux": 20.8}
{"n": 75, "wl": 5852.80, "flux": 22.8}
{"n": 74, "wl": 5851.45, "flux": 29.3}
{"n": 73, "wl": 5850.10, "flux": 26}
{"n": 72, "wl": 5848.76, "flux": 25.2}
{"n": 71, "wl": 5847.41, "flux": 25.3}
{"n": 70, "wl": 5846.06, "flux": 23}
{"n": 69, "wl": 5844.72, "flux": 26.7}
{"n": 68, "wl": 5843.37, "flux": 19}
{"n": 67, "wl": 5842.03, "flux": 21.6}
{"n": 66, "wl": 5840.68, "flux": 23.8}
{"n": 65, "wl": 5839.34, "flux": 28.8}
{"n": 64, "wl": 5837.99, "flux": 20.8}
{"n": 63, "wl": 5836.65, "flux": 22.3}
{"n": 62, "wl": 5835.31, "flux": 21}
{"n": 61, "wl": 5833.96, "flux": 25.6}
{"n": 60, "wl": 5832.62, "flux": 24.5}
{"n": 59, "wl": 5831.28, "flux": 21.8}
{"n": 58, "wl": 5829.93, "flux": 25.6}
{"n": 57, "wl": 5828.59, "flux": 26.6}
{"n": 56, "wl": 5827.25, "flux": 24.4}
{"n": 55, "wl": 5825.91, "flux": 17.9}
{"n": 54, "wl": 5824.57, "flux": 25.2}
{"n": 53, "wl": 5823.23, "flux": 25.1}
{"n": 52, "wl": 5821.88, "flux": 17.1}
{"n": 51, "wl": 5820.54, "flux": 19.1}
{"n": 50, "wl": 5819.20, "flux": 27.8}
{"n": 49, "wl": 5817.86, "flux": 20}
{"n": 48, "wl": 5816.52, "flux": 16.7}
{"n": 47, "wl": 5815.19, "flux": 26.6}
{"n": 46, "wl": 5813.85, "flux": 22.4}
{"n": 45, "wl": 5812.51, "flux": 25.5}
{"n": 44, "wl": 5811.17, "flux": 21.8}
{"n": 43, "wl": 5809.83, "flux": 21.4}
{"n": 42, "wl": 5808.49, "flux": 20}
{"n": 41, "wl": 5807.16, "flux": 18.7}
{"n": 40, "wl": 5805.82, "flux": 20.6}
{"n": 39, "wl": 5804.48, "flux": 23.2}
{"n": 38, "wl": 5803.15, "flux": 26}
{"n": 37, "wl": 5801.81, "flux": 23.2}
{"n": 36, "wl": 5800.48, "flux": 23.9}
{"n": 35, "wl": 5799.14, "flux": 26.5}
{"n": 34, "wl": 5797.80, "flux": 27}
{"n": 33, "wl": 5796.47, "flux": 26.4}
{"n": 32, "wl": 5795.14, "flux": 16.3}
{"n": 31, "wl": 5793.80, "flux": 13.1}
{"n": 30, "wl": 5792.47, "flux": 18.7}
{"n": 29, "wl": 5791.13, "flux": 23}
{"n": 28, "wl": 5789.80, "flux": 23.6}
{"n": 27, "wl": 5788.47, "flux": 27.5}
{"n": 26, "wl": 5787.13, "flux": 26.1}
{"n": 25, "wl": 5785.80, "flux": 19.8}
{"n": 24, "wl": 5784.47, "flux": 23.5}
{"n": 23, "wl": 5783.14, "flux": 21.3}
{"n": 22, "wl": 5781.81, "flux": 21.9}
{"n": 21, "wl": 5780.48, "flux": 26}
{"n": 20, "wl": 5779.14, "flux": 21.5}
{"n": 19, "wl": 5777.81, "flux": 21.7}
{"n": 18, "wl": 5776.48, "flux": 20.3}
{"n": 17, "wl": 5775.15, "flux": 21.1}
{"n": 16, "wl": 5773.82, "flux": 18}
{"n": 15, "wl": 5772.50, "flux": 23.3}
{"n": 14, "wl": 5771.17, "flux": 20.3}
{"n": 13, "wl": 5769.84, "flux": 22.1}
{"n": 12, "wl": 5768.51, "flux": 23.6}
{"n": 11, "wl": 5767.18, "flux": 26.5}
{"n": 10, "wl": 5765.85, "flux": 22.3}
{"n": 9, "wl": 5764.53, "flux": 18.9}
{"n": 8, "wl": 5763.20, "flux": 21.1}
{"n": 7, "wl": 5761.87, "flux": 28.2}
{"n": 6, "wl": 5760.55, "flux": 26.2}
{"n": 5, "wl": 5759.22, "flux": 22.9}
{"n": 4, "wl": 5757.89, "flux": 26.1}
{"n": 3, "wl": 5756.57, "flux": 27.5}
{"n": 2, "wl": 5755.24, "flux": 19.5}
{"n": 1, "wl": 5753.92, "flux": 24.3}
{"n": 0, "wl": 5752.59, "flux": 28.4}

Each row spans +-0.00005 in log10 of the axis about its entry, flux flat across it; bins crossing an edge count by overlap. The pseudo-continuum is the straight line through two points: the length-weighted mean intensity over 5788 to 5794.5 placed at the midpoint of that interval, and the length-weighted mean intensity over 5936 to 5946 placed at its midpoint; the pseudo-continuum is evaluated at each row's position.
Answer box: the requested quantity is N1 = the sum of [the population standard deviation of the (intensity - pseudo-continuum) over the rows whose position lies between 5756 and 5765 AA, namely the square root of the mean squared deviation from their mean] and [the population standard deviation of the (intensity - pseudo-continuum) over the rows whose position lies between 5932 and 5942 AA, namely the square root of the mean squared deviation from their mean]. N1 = 5.5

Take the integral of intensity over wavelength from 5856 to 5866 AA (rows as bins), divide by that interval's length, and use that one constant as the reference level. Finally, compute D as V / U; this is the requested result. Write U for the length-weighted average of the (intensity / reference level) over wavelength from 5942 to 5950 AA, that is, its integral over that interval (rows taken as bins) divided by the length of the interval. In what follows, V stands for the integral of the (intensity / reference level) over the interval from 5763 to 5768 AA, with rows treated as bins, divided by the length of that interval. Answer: 0.98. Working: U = 1.01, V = 0.98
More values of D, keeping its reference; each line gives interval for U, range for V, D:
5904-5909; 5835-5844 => 1.14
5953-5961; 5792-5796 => 0.77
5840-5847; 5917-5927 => 0.98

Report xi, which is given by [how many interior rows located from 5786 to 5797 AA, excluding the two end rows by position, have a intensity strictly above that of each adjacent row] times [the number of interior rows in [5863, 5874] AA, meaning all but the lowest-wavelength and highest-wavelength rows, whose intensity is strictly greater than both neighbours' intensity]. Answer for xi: 2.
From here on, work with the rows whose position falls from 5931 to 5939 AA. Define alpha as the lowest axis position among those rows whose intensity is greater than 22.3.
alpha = 5934.22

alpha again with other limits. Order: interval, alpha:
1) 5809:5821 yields 5812.51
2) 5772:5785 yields 5772.50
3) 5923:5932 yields 5926.03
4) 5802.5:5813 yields 5803.15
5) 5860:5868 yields 5863.59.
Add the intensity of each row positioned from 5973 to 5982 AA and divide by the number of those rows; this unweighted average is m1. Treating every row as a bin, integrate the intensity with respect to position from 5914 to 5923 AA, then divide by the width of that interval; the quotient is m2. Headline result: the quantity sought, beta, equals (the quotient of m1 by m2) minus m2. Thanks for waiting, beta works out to -22.5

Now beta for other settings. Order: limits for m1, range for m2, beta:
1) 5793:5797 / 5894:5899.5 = -21.0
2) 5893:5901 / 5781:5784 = -20.9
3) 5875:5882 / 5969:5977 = -22.5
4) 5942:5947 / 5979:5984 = -21.9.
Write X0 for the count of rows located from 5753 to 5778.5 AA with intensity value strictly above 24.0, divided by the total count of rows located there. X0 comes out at 0.32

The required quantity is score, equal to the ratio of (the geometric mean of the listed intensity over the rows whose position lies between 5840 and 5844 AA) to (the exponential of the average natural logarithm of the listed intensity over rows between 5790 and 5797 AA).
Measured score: 1.13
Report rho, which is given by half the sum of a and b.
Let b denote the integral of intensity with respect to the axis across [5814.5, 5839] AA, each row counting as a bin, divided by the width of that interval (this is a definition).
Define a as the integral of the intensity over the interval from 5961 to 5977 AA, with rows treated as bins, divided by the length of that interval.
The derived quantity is 22.9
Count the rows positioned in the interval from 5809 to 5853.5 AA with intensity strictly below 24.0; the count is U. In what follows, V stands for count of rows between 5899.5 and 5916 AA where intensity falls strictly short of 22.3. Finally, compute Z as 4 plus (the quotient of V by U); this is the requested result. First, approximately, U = 17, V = 7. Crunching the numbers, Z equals 4.4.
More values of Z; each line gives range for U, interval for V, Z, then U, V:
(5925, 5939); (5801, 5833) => 5.4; 8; 11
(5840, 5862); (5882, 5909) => 5.4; 9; 13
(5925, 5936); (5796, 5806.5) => 4.2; 6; 1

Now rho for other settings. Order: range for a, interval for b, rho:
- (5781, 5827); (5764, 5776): 22.1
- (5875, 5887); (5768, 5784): 22.0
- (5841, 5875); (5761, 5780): 22.8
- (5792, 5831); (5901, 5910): 21.9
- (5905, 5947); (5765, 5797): 22.1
